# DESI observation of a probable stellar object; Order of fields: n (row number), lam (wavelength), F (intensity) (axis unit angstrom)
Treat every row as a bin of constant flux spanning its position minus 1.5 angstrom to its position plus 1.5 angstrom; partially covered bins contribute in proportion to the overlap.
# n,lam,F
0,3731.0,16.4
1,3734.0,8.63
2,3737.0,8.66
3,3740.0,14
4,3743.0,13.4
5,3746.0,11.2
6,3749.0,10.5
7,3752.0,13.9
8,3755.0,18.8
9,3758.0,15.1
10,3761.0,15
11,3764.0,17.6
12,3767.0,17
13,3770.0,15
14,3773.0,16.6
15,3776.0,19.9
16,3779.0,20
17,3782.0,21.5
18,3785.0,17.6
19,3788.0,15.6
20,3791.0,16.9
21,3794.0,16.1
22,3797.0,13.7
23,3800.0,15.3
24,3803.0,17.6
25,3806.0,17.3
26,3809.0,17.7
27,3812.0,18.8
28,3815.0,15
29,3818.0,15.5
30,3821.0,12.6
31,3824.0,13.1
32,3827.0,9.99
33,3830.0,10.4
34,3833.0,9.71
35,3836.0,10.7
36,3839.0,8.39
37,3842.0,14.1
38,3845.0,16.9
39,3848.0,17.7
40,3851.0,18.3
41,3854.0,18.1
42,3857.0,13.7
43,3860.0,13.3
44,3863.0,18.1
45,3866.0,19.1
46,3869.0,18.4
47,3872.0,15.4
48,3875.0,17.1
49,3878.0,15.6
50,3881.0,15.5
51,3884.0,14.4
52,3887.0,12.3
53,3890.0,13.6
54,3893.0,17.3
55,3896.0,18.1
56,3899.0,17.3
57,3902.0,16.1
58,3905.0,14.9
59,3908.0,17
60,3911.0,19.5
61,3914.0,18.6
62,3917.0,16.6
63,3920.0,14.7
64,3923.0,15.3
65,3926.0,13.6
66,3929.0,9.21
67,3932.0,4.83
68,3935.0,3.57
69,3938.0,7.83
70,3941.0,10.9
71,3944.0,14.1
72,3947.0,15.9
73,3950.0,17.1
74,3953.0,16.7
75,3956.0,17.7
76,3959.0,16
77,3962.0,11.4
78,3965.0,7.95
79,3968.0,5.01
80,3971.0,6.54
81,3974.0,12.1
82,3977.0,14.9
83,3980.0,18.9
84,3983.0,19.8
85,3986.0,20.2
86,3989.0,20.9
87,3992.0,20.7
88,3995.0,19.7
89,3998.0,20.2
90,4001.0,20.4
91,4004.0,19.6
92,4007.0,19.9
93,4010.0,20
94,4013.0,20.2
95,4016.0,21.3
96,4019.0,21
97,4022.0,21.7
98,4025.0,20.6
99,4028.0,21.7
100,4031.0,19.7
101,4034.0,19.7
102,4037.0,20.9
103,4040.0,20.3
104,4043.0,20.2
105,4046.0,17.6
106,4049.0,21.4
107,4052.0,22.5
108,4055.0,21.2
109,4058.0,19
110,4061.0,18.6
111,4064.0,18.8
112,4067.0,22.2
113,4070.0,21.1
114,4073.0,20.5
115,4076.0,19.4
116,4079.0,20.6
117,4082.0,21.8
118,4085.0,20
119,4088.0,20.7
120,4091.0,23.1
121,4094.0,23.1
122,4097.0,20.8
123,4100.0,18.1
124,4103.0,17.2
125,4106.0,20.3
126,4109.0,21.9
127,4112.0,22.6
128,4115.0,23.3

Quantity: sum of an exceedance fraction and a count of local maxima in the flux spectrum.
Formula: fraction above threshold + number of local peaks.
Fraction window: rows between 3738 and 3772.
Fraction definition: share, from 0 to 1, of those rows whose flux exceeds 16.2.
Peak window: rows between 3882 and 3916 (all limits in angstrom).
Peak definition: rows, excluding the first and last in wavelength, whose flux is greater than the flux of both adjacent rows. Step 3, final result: 2.3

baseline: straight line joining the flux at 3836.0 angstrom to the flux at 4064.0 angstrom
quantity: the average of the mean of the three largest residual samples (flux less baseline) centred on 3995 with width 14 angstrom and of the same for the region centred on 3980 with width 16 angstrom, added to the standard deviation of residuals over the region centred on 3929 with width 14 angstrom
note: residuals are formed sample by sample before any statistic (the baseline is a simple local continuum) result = 9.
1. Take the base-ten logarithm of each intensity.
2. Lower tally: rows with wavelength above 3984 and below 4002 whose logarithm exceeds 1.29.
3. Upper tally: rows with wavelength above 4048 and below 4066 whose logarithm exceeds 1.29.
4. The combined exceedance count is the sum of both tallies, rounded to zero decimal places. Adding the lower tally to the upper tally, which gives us 9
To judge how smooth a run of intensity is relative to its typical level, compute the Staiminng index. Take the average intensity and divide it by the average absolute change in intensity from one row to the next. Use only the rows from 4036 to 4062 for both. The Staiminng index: 13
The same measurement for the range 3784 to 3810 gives 12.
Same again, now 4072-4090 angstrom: 17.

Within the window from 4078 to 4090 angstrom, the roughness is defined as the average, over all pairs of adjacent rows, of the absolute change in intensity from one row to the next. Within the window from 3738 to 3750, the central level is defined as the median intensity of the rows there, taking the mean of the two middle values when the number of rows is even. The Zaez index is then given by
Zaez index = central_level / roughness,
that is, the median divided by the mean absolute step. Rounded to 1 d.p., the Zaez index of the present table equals 10.0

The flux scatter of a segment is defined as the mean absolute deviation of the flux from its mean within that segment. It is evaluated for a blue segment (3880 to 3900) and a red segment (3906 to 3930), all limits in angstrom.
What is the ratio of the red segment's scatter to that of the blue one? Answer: 1.3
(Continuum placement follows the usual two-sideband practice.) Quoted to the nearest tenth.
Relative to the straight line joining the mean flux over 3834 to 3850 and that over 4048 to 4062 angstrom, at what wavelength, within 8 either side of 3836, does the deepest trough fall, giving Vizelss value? 3839.0 angstrom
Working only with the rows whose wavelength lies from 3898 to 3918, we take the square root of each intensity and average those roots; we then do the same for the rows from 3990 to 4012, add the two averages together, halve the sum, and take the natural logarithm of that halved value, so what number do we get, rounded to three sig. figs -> 1.46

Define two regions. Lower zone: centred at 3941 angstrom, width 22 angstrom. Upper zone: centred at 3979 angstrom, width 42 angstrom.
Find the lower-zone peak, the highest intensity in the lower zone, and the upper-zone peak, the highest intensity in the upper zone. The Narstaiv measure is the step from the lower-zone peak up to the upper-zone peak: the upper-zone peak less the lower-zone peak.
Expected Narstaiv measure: 4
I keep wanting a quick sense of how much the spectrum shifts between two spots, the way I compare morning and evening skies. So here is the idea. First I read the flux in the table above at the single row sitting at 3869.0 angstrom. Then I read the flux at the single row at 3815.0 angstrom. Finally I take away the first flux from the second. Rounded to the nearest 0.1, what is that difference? -3.4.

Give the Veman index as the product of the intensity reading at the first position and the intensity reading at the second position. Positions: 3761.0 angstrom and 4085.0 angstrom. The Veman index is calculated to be 300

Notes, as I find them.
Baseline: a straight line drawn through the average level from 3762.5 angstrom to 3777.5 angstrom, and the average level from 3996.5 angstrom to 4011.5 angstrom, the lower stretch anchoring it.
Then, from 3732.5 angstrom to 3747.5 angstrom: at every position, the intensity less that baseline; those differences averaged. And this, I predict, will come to -5.7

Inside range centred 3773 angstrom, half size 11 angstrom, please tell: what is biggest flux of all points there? 21.5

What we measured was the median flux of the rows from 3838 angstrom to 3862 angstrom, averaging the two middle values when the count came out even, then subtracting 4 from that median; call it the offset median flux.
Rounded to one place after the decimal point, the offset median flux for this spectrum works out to 11.5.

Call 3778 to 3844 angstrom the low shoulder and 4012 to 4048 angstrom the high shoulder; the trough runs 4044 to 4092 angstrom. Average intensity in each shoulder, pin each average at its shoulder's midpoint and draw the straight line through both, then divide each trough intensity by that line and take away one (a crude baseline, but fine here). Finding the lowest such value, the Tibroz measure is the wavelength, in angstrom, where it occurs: 4046.0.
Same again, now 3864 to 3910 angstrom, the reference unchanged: 3887.0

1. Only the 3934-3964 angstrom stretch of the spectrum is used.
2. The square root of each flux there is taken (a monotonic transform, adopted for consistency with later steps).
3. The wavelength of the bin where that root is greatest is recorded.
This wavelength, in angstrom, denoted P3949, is 3956.0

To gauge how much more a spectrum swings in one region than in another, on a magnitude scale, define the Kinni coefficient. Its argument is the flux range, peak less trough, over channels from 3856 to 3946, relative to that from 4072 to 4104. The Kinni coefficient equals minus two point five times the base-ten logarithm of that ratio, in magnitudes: -1.1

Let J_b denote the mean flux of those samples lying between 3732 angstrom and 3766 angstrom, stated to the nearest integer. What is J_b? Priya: 13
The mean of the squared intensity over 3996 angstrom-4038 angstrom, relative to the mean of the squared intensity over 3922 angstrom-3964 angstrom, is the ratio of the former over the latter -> 2.4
